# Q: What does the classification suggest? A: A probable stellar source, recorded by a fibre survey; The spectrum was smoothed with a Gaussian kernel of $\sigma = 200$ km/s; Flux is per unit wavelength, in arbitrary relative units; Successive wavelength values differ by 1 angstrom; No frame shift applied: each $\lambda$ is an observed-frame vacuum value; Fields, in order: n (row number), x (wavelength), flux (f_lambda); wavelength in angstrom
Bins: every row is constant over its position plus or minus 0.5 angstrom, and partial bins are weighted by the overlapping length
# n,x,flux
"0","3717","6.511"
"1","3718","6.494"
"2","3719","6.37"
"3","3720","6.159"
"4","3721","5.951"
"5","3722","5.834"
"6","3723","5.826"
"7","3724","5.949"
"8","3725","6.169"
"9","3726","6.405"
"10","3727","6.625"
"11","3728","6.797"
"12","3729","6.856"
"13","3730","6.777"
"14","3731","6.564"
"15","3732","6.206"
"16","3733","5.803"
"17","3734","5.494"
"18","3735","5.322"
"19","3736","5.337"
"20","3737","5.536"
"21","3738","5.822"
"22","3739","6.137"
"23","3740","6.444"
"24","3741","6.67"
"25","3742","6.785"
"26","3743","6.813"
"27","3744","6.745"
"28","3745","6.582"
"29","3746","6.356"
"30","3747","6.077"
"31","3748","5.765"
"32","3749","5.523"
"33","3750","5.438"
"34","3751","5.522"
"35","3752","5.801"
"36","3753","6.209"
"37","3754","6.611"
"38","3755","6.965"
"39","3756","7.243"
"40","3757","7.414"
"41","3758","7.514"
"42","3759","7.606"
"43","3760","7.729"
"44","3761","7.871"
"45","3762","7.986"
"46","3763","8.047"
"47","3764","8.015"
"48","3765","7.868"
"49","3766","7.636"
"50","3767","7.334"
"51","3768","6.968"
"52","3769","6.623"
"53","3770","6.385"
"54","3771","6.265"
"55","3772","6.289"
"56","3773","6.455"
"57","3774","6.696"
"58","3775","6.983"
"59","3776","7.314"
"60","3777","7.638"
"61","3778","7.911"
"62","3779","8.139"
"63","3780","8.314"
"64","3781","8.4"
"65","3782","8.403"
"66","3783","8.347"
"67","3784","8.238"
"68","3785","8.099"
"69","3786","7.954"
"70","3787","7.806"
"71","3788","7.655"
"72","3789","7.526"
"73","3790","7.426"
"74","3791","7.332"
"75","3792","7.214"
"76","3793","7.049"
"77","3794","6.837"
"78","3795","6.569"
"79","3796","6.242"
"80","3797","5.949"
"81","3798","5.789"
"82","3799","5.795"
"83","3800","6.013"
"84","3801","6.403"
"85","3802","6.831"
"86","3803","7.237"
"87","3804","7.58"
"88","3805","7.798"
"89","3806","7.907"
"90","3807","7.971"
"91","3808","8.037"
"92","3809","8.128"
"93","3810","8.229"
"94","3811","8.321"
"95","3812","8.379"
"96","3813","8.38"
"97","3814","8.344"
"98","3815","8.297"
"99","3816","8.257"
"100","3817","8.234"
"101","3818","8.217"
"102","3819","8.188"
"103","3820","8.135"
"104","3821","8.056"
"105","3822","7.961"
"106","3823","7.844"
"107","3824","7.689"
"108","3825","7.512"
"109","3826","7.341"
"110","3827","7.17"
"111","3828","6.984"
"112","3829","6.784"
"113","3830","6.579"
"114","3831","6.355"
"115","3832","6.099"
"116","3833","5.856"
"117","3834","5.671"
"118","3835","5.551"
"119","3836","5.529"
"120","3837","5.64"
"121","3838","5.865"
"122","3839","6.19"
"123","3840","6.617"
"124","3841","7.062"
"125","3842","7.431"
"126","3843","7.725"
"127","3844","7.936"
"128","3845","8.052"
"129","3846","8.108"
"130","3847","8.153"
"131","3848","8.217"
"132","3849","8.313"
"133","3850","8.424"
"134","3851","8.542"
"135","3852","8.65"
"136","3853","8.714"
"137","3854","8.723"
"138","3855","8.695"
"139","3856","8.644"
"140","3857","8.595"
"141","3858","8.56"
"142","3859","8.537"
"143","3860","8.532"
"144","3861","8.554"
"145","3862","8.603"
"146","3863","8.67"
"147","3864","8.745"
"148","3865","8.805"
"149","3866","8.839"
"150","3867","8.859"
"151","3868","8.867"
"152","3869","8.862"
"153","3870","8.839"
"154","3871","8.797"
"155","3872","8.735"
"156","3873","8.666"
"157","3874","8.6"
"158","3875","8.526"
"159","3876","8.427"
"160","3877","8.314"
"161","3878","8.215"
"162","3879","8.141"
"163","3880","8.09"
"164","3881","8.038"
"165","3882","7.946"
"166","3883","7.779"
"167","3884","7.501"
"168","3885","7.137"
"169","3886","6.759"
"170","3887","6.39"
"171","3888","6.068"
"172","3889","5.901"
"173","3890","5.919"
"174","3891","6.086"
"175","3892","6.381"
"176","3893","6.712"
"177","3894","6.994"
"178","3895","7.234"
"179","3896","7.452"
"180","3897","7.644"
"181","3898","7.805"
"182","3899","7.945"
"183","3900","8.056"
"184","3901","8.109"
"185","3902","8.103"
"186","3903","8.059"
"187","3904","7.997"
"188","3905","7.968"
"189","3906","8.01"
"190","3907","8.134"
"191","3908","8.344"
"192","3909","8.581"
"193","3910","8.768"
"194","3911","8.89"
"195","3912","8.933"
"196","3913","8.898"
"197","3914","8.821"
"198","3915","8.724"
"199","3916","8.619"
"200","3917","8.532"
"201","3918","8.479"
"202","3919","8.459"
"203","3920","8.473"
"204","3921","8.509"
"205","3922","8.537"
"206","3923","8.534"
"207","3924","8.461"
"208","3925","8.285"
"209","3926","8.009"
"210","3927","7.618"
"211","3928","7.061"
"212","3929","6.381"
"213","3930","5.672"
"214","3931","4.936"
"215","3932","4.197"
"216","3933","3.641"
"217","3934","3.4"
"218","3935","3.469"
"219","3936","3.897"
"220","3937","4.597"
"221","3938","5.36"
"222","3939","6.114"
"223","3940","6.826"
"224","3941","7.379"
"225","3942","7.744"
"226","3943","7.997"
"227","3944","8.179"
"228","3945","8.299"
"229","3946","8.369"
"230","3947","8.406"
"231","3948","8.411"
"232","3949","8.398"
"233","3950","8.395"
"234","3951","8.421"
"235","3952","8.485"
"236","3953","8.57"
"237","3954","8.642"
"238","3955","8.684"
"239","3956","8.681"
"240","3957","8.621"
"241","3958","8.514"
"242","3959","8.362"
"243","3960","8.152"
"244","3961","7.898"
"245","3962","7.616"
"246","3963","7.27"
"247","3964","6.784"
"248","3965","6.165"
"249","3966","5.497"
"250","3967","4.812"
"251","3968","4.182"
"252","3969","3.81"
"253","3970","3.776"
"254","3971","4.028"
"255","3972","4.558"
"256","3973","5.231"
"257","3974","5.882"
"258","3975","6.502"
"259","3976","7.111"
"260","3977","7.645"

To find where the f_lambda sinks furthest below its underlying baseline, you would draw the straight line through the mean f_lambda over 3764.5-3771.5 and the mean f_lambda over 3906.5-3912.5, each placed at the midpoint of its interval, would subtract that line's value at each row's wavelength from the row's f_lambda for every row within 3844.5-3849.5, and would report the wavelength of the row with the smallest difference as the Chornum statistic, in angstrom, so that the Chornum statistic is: 3845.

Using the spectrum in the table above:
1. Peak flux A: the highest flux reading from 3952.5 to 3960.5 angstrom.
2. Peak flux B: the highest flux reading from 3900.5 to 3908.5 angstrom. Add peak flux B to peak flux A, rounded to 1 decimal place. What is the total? 17.0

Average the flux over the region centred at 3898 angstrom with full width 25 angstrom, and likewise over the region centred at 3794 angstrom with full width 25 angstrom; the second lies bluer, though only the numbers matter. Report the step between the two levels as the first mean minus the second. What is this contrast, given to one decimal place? 0.2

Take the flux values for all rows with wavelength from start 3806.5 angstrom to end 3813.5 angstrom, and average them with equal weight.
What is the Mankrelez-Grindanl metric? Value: 8.2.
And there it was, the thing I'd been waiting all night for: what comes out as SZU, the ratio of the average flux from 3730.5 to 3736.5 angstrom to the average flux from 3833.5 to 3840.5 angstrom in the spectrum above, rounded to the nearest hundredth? 0.99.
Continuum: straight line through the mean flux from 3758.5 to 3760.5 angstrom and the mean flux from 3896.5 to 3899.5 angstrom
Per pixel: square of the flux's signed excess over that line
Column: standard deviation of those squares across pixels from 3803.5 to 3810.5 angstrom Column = 0.09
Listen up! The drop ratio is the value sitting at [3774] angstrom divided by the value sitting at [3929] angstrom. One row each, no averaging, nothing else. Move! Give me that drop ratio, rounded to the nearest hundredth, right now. 1.05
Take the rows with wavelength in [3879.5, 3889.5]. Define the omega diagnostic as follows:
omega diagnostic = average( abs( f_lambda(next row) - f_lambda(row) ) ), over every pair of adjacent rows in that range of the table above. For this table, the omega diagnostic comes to 0.24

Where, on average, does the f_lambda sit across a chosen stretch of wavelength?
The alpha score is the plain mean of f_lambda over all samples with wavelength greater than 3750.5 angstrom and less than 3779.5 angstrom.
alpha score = 7.1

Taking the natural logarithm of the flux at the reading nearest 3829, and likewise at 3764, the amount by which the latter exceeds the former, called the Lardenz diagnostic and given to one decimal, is 0.2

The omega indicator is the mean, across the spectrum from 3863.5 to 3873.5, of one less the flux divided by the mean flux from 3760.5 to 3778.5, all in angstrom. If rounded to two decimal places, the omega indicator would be -0.22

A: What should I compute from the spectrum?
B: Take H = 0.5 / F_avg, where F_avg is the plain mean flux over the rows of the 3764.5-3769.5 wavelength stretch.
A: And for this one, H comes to 0.0686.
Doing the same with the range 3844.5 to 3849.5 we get 0.0612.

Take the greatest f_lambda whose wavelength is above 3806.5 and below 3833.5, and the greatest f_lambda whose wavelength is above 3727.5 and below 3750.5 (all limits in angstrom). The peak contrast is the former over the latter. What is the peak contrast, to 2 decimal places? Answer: 1.22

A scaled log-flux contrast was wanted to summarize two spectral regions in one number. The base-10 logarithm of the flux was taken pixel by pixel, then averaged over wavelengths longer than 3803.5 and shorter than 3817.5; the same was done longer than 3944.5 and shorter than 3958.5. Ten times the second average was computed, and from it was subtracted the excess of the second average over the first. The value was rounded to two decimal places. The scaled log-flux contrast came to 9.27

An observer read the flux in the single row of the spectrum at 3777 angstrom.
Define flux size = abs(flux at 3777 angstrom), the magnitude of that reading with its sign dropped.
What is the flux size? 7.64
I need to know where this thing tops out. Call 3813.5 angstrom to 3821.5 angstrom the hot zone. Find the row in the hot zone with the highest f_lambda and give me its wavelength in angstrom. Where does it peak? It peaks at 3814 angstrom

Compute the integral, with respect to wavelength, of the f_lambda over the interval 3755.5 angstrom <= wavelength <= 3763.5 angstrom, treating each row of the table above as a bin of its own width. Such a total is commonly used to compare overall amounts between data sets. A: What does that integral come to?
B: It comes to 61.4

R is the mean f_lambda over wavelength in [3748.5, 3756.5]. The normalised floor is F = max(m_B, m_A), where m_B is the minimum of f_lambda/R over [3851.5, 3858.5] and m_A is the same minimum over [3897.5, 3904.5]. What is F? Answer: 1.39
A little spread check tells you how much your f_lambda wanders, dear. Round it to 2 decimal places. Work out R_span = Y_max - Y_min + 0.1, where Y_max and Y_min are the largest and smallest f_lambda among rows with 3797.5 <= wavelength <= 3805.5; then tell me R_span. 2.11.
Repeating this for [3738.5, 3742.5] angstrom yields 0.75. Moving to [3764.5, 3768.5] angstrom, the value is 1.00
